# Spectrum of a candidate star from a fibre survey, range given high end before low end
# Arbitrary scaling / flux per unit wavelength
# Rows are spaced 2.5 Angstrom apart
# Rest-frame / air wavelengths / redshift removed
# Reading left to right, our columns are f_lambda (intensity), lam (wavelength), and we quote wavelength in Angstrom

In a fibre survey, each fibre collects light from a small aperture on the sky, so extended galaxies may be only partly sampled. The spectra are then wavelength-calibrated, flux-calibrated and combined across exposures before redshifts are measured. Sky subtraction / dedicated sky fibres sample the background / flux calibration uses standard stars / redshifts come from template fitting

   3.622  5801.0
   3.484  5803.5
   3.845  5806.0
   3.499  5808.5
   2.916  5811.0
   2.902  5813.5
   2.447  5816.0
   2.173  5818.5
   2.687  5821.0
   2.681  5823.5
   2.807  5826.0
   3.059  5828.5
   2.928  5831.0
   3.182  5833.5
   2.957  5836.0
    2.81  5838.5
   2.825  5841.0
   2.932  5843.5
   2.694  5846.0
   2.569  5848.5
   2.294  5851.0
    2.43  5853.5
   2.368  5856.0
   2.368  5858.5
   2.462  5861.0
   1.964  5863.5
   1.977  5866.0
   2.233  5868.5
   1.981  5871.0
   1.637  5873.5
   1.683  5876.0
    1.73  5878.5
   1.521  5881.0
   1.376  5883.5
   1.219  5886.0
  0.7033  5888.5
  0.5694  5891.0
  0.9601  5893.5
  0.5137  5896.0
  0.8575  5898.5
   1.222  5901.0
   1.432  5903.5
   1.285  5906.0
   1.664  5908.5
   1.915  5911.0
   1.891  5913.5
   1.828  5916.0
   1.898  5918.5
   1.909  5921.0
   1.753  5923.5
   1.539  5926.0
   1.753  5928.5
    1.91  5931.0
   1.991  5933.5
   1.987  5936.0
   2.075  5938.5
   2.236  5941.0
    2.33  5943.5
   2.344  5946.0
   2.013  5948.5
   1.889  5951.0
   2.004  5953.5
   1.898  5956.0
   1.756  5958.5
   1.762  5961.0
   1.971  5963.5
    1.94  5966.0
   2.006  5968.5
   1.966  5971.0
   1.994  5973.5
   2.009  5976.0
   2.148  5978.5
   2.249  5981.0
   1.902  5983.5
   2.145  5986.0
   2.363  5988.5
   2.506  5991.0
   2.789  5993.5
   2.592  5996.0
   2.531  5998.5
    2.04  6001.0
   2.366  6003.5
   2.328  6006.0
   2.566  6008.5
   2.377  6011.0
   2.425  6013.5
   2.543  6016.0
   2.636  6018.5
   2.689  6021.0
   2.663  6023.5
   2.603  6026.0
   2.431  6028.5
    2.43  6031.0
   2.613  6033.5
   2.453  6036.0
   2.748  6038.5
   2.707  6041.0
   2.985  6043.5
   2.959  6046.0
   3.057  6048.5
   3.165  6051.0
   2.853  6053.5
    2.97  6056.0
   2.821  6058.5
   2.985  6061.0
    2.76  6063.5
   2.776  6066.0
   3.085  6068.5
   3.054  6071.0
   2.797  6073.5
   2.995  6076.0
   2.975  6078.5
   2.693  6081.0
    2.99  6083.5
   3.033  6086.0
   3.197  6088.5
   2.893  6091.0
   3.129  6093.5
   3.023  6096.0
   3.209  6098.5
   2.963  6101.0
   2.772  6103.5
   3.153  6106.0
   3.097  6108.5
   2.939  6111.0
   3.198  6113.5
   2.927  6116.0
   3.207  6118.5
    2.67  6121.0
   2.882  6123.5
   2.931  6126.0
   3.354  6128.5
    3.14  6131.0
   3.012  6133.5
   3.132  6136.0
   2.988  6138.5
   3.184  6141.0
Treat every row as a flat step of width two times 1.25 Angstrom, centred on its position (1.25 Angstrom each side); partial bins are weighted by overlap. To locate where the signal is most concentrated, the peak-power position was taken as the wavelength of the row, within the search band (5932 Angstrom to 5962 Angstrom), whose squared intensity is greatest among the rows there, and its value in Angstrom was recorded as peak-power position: 5946.0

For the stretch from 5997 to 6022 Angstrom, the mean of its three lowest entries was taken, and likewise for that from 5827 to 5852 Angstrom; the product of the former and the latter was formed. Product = 5.7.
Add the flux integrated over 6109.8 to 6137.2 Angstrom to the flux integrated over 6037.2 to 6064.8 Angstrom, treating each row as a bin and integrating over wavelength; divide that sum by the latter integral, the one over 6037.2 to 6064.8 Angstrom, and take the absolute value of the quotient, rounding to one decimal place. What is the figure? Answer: 2.0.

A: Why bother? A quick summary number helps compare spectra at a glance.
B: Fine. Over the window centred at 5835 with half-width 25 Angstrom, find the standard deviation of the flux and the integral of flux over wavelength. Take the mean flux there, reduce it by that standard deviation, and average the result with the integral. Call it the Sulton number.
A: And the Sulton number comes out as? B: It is 69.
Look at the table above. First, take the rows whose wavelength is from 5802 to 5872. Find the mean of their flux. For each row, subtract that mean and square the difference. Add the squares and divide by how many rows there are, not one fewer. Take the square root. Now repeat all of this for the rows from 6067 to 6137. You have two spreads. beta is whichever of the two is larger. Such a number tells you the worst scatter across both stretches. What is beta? 0.46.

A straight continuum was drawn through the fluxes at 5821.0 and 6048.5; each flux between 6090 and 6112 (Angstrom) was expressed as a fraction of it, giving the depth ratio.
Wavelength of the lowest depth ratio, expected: 6103.5 Angstrom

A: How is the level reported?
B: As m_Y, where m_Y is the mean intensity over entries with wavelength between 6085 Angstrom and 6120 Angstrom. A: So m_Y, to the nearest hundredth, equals 3.05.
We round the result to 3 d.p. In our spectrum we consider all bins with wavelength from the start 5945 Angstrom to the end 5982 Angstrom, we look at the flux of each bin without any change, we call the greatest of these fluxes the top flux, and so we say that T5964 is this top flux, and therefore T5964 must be 2.344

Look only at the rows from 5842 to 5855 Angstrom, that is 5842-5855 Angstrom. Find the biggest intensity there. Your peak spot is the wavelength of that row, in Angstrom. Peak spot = 5843.5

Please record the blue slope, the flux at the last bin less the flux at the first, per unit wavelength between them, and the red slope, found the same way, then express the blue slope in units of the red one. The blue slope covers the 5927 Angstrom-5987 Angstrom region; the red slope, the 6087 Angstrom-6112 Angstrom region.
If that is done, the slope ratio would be -0.6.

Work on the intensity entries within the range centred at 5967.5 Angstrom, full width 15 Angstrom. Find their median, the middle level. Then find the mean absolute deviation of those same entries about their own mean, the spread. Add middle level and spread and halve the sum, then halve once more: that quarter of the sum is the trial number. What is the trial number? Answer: 0.5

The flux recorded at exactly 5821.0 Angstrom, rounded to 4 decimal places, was 2.6870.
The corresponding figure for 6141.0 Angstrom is 3.1840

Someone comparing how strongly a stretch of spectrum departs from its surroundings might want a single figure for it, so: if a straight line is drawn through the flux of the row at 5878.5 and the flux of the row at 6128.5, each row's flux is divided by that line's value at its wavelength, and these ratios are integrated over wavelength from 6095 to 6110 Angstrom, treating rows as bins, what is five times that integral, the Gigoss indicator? 71.5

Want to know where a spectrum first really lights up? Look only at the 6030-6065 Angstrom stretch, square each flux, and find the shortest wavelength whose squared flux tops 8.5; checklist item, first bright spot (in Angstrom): 6043.5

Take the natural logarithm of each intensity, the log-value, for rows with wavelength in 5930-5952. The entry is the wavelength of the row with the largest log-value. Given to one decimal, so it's 5946.0 Angstrom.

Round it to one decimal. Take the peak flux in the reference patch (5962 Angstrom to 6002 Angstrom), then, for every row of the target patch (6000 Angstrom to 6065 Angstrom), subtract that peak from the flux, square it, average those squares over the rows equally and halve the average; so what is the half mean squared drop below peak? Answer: 0.0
